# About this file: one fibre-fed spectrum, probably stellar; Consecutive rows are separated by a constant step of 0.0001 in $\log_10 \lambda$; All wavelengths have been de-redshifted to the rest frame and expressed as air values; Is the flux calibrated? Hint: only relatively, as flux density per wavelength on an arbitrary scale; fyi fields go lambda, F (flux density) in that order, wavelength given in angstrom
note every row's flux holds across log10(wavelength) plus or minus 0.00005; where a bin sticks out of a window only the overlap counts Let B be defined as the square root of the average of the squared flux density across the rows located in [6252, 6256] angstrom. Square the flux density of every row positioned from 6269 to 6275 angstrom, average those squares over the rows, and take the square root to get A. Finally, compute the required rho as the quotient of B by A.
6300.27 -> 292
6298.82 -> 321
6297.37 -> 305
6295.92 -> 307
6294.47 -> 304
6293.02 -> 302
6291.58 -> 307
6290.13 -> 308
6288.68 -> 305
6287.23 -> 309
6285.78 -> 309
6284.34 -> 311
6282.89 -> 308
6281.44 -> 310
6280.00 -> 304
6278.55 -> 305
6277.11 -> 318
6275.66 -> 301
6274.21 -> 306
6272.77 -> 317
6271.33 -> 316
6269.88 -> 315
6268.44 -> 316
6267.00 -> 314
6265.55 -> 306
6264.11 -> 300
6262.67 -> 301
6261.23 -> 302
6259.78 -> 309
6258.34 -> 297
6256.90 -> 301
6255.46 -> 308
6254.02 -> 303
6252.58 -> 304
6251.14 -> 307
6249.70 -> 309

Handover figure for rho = 0.97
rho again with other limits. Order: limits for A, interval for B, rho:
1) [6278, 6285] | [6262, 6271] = 1.00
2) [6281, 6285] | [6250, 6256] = 0.99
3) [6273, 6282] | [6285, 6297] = 1.00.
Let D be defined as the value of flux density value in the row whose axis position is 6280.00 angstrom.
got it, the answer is 304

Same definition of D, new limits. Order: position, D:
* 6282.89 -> 308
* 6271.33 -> 316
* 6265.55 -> 306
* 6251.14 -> 307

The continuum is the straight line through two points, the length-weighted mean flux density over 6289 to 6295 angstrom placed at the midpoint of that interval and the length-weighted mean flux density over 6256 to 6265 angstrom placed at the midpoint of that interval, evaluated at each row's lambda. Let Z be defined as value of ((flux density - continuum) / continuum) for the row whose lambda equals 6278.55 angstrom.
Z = 0.003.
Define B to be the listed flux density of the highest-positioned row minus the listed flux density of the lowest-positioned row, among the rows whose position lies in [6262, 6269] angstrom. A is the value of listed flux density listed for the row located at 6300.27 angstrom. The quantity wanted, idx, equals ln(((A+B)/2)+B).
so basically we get 5.13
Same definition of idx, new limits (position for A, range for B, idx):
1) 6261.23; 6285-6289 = 4.98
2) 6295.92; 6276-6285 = 4.96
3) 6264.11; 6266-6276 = 4.87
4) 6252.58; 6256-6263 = 5.02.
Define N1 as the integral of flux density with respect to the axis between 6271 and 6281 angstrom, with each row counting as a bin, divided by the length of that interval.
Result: 310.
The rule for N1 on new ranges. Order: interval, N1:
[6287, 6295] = 306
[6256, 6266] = 302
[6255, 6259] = 302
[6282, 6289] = 308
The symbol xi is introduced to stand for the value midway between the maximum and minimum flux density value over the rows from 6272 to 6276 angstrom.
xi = 309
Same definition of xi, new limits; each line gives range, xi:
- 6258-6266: 303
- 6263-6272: 308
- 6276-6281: 311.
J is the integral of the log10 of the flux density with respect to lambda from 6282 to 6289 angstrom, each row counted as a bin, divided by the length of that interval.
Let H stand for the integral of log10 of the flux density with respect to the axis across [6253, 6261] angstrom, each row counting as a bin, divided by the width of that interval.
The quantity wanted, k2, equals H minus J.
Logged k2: -0.008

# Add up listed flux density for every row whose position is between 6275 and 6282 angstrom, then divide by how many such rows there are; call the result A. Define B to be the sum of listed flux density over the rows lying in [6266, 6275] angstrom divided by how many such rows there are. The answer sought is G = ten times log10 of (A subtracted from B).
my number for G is 8.1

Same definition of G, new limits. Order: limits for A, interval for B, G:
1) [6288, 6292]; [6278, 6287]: 0.7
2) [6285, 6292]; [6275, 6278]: 2.8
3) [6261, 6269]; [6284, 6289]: 3.0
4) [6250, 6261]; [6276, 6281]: 6.9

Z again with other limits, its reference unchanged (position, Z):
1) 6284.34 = 0.021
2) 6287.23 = 0.013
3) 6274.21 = 0.008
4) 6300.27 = -0.047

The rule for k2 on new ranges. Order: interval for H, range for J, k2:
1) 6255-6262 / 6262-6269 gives -0.007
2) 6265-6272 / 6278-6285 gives 0.008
